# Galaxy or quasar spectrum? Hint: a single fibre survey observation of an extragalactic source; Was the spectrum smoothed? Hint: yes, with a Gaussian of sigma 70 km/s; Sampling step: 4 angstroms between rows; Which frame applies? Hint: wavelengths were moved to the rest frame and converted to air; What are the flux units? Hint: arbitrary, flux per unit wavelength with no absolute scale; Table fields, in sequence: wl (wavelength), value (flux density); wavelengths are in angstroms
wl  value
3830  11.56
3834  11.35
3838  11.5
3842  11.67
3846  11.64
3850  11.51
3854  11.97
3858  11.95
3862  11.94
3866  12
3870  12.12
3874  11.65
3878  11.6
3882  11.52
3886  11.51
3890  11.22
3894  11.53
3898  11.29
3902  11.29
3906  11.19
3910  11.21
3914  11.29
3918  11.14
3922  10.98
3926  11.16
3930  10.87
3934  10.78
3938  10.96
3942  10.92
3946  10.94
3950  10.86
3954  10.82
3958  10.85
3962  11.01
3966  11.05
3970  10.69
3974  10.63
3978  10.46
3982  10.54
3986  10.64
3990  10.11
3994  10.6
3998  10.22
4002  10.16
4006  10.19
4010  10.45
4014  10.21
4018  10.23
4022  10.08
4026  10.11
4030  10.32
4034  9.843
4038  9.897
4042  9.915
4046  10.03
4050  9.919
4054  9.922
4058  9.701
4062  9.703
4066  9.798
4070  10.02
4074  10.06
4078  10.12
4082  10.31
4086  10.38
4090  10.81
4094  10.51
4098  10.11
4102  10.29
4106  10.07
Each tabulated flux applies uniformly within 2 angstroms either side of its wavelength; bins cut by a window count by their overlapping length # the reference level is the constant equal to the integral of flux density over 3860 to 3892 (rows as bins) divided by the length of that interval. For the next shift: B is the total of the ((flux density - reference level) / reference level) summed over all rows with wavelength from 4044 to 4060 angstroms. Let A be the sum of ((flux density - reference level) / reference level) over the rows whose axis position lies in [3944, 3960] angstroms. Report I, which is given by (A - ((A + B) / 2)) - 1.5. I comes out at -1.3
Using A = -0.3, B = -0.62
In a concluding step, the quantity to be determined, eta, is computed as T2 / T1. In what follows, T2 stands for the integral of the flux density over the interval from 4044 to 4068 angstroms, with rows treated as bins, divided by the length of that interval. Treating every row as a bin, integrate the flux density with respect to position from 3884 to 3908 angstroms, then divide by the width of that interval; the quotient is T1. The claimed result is 0.87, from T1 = 11.34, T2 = 9.8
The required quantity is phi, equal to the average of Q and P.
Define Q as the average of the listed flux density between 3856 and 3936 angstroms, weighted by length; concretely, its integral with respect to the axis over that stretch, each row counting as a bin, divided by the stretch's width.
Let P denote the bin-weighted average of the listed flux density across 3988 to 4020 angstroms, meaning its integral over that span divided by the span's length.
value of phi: 10.8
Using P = 10.3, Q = 11.4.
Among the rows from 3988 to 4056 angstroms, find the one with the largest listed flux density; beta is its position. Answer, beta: 3994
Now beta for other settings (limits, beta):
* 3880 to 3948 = 3894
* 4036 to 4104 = 4090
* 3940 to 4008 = 3966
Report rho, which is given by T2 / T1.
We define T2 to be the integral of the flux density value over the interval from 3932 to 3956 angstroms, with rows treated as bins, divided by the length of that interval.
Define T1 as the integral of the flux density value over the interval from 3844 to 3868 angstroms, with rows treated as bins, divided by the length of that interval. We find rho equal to 0.92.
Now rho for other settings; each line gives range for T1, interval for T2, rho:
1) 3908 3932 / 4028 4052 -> 0.90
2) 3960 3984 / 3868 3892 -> 1.08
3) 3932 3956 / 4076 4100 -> 0.95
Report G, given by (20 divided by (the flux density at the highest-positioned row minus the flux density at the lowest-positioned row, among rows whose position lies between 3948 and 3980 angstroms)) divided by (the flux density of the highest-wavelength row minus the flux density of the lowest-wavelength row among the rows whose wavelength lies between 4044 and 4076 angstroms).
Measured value -1667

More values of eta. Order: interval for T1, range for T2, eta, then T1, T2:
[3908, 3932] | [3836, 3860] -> 1.05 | 11.11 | 11.7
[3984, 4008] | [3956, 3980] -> 1.04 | 10.32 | 10.8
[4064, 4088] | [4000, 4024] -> 1.01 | 10.11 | 10.2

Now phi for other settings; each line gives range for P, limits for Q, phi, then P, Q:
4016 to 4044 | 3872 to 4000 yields 10.5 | 10.1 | 11.0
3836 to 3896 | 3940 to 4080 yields 11.0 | 11.7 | 10.3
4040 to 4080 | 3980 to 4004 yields 10.1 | 9.9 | 10.4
